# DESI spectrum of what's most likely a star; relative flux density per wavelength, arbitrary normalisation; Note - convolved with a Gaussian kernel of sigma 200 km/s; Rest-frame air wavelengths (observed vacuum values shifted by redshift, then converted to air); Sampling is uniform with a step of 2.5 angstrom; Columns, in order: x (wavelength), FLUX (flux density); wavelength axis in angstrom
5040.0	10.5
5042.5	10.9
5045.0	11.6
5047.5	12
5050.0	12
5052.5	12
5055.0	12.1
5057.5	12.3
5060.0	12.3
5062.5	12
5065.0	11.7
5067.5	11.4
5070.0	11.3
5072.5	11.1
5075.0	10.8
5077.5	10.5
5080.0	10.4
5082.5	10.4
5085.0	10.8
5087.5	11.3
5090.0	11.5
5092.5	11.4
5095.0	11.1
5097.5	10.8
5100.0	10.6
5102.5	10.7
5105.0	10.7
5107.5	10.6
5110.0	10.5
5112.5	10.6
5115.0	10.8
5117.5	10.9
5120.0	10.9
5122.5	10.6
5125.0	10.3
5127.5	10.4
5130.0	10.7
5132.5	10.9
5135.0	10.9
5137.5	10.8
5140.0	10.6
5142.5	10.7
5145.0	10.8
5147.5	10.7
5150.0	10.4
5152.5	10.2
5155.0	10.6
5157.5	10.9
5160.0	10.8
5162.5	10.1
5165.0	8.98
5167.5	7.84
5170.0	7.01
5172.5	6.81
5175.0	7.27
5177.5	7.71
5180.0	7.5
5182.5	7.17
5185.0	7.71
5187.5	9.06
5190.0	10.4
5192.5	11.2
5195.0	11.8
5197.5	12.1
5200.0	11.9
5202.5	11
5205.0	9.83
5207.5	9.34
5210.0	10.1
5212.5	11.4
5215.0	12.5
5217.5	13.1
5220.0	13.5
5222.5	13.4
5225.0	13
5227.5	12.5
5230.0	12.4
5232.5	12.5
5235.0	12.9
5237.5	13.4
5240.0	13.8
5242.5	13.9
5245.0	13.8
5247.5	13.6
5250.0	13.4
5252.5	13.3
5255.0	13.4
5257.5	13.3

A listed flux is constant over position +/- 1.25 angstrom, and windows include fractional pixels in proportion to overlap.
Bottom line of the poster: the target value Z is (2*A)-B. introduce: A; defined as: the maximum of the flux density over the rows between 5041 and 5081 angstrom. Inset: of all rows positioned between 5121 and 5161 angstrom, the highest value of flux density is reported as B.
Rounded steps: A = 12.3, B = 10.9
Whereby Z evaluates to 13.7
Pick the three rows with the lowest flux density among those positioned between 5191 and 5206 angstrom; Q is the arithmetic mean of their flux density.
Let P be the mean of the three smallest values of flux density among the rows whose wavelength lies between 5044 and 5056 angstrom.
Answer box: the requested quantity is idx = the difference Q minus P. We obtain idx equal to -1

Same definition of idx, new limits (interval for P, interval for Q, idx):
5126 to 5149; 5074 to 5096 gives 0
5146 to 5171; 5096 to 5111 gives 3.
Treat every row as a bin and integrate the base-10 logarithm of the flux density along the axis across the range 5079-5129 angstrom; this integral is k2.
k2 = 51.6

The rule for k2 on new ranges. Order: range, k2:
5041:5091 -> 52.8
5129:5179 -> 49.1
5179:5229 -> 51.6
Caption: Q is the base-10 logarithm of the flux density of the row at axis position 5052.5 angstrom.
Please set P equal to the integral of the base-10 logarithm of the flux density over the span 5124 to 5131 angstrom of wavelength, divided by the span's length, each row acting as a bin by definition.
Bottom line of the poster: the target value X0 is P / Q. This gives 0.94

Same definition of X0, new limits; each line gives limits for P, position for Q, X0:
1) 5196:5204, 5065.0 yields 1.00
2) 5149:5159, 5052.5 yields 0.95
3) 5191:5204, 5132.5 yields 1.02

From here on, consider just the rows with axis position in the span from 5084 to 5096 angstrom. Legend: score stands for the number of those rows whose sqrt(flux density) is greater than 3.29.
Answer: 4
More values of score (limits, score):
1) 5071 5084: 1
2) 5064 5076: 4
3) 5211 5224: 5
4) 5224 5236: 5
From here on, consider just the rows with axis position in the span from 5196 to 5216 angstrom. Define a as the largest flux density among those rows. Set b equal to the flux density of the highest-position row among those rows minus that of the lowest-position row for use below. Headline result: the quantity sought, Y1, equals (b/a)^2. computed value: 0.001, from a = 12.5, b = 0.4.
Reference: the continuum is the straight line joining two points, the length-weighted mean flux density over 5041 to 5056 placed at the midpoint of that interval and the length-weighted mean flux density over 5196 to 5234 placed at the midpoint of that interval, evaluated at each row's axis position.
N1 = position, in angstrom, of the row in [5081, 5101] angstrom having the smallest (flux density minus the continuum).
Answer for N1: 5082.5 angstrom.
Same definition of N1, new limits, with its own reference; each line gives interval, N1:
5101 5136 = 5125.0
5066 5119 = 5082.5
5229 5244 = 5230.0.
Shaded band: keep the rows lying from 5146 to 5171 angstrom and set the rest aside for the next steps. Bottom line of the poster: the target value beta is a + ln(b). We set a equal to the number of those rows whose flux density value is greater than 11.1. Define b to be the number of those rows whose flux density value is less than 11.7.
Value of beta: 2.3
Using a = 0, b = 10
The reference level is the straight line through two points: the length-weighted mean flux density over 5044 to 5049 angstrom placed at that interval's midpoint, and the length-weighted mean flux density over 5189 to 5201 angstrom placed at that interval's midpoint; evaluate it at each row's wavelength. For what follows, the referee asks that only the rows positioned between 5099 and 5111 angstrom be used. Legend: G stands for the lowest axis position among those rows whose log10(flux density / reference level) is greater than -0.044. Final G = 5100.0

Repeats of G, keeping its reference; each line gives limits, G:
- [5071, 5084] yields 5072.5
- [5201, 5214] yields 5202.5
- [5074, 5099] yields 5075.0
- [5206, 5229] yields 5212.5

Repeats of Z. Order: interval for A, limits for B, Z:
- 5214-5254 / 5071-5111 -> 16.3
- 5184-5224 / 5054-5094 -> 14.7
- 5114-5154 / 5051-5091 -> 9.5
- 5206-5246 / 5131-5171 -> 16.9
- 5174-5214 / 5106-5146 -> 13.3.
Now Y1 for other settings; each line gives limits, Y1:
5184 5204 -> 0.074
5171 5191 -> 0.119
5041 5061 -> 0.013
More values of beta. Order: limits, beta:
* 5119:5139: 2.1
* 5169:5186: 1.9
